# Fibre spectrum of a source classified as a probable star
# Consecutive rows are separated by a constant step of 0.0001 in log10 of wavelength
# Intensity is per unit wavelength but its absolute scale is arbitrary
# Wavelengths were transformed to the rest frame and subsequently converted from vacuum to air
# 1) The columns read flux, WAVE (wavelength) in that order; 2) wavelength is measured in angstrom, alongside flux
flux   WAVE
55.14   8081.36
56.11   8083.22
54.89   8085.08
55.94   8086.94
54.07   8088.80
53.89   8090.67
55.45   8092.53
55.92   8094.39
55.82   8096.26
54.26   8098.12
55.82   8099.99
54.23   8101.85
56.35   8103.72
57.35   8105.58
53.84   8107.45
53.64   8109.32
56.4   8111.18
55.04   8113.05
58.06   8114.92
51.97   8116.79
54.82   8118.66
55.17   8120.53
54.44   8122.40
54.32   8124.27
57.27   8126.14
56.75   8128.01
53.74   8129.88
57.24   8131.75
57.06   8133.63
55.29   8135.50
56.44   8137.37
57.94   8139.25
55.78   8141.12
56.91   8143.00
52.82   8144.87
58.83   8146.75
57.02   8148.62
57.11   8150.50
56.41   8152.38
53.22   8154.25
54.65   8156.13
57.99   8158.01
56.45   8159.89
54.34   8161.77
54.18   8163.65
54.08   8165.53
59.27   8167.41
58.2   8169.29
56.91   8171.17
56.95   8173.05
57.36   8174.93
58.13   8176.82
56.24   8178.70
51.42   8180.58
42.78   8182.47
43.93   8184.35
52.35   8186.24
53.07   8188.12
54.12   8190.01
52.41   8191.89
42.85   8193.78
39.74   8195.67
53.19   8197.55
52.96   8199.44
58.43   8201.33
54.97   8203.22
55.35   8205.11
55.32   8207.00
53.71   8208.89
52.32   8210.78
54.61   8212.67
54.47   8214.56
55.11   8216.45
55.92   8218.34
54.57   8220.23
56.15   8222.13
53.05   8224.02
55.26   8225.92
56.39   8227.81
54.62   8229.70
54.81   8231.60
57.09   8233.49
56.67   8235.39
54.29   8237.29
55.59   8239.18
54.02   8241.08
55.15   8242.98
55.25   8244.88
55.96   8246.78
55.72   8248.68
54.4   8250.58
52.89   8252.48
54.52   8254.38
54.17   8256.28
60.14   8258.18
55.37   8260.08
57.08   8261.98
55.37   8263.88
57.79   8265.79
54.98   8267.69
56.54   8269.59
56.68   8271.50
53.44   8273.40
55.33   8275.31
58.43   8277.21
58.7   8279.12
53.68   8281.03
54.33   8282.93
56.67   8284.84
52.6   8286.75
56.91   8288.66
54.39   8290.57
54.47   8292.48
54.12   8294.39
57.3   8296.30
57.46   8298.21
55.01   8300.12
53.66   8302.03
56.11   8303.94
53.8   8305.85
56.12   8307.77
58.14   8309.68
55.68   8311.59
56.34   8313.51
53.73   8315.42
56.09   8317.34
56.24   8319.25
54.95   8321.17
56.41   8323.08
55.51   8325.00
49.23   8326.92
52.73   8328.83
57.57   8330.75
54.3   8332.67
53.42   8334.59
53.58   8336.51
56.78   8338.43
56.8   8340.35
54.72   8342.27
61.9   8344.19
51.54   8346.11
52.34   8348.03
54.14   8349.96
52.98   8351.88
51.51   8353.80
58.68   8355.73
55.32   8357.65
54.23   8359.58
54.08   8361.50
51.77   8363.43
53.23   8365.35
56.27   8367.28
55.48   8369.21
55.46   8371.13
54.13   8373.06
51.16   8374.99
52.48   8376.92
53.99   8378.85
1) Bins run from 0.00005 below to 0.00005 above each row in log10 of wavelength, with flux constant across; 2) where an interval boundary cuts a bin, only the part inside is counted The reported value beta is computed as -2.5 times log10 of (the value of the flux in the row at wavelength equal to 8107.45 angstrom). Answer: -4.33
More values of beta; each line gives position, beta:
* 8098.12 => -4.34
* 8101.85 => -4.34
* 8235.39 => -4.38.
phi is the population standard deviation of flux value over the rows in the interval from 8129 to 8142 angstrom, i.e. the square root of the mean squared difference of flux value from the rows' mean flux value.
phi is 1.31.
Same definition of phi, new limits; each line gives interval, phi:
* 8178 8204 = 5.57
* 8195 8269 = 2.88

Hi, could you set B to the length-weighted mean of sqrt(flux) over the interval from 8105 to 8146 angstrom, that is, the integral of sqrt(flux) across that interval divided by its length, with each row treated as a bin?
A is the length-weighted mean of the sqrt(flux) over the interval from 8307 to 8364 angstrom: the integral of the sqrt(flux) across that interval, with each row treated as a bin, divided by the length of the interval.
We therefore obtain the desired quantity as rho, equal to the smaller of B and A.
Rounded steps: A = 7.41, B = 7.45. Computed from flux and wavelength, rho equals 7.41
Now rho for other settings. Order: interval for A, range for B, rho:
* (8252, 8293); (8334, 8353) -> 7.40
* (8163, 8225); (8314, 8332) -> 7.30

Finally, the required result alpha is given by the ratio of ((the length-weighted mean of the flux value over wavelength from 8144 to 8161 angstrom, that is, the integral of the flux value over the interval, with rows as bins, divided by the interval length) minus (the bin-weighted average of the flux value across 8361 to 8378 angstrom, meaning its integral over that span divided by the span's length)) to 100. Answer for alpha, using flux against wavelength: 0.023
